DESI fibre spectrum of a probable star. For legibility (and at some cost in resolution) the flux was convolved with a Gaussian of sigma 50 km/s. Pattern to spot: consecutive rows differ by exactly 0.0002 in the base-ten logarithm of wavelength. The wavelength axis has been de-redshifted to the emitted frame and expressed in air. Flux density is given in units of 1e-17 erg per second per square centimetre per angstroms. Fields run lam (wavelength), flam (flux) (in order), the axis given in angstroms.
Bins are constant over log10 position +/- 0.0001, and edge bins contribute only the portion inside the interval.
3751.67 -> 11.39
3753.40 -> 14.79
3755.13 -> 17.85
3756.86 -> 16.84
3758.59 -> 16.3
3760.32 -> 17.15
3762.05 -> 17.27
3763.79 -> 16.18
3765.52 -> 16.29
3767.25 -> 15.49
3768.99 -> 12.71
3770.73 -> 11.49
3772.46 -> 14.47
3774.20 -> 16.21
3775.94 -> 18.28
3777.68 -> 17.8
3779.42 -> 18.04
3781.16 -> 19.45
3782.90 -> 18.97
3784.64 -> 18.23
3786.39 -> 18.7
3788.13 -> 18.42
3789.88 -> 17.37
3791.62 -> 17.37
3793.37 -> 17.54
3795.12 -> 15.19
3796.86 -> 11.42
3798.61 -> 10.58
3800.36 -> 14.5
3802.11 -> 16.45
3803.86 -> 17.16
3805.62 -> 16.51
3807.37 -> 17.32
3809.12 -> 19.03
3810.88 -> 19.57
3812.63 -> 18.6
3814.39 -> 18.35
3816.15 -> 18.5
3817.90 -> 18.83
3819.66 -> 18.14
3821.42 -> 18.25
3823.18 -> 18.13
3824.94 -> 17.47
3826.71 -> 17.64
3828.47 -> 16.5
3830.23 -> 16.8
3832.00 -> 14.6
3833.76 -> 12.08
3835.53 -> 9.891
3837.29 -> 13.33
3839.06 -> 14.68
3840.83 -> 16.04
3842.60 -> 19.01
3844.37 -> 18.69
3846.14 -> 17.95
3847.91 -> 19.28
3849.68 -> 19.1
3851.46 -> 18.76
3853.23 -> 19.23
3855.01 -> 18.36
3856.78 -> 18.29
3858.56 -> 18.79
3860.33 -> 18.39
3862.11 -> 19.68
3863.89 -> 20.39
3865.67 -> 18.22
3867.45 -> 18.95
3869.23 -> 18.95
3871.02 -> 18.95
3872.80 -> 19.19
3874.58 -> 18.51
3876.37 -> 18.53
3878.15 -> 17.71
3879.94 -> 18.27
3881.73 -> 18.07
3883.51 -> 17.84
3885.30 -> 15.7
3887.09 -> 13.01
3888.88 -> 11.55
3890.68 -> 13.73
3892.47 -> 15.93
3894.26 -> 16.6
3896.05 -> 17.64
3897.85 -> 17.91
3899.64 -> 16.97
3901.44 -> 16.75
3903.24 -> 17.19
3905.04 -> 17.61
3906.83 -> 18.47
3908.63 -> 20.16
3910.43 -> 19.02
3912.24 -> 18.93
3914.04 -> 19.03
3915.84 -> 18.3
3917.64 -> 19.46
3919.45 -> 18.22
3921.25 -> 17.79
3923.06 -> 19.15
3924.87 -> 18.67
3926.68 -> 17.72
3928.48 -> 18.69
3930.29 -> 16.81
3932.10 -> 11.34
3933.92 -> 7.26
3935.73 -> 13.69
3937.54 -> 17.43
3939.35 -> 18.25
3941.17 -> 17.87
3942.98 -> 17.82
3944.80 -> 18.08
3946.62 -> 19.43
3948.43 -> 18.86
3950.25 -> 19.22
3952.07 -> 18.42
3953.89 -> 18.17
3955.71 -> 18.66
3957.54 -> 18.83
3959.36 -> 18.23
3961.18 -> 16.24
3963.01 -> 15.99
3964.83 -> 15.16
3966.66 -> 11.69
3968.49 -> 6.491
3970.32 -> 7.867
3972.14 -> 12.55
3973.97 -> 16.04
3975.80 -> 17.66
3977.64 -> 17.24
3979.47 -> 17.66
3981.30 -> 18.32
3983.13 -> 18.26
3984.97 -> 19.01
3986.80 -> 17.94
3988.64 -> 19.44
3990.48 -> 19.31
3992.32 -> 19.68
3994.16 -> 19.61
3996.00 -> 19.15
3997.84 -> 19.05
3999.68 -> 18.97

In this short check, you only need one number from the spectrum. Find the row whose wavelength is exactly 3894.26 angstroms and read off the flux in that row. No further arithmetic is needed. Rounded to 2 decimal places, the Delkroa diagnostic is 16.60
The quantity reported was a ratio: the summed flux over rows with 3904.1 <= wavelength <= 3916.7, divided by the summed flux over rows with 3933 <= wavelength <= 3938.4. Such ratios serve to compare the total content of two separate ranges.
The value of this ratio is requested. 3.4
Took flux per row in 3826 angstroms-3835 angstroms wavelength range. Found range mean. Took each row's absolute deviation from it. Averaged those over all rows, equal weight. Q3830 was 1.7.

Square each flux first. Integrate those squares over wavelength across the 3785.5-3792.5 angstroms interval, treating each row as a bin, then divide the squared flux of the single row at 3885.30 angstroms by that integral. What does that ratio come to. 0.109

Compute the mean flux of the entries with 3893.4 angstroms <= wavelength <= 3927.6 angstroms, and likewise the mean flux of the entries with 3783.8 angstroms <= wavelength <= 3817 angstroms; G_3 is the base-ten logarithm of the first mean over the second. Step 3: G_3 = 0.03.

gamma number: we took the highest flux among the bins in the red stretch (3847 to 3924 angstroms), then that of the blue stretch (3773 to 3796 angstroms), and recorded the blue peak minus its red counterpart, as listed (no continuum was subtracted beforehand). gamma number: -0.9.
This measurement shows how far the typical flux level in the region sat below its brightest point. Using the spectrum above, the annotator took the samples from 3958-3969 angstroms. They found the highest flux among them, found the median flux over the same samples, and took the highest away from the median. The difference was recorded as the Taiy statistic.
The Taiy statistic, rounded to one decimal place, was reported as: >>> -2.7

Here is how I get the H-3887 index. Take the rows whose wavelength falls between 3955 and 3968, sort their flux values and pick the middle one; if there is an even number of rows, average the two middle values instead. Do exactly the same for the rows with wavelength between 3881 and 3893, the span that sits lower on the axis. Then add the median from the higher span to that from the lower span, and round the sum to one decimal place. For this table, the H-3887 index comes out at 31.9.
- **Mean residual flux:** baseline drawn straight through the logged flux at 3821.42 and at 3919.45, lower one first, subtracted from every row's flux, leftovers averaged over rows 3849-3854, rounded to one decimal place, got 0.8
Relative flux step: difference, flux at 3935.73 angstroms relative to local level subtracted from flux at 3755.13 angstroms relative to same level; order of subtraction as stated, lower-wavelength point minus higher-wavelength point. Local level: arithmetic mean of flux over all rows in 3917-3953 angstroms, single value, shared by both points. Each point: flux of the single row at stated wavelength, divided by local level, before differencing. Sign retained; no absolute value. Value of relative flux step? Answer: 0.24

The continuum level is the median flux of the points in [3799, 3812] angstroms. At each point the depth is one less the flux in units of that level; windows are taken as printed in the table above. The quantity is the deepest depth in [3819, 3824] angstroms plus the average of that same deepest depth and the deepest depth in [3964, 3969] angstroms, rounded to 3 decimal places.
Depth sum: 0.226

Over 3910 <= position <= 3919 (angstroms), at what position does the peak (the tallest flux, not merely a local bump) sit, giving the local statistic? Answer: 3917.64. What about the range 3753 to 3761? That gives 3755.13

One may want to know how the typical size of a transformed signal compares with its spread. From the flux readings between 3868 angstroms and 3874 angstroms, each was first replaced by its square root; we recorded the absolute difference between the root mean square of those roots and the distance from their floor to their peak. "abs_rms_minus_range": 4.33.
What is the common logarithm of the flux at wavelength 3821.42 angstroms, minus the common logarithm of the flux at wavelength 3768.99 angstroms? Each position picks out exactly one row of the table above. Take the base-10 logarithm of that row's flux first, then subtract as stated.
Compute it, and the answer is 0.16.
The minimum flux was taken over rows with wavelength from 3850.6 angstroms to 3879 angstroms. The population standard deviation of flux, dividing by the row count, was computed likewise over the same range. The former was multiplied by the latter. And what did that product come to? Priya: 11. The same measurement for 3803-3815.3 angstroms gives 17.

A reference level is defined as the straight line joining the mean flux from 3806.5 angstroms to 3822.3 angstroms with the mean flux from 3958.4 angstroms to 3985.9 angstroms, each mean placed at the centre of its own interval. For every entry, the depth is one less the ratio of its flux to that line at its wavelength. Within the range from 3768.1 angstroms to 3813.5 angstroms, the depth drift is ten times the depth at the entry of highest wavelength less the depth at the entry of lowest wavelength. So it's -3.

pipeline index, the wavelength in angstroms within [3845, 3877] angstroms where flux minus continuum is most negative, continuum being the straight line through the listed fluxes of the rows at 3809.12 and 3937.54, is 3846.14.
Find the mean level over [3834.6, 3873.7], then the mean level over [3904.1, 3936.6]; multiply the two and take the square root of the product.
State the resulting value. 17.6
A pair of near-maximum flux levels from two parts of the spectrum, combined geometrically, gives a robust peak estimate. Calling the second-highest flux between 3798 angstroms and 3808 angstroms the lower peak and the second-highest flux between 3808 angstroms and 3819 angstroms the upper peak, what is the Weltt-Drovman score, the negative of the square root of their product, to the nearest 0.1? -18.1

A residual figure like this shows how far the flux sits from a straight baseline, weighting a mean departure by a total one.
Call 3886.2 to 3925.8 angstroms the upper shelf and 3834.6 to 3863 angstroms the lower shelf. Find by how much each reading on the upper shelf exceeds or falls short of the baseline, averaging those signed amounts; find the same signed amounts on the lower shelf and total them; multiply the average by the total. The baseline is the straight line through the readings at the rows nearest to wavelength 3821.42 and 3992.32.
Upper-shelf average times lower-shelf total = 26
